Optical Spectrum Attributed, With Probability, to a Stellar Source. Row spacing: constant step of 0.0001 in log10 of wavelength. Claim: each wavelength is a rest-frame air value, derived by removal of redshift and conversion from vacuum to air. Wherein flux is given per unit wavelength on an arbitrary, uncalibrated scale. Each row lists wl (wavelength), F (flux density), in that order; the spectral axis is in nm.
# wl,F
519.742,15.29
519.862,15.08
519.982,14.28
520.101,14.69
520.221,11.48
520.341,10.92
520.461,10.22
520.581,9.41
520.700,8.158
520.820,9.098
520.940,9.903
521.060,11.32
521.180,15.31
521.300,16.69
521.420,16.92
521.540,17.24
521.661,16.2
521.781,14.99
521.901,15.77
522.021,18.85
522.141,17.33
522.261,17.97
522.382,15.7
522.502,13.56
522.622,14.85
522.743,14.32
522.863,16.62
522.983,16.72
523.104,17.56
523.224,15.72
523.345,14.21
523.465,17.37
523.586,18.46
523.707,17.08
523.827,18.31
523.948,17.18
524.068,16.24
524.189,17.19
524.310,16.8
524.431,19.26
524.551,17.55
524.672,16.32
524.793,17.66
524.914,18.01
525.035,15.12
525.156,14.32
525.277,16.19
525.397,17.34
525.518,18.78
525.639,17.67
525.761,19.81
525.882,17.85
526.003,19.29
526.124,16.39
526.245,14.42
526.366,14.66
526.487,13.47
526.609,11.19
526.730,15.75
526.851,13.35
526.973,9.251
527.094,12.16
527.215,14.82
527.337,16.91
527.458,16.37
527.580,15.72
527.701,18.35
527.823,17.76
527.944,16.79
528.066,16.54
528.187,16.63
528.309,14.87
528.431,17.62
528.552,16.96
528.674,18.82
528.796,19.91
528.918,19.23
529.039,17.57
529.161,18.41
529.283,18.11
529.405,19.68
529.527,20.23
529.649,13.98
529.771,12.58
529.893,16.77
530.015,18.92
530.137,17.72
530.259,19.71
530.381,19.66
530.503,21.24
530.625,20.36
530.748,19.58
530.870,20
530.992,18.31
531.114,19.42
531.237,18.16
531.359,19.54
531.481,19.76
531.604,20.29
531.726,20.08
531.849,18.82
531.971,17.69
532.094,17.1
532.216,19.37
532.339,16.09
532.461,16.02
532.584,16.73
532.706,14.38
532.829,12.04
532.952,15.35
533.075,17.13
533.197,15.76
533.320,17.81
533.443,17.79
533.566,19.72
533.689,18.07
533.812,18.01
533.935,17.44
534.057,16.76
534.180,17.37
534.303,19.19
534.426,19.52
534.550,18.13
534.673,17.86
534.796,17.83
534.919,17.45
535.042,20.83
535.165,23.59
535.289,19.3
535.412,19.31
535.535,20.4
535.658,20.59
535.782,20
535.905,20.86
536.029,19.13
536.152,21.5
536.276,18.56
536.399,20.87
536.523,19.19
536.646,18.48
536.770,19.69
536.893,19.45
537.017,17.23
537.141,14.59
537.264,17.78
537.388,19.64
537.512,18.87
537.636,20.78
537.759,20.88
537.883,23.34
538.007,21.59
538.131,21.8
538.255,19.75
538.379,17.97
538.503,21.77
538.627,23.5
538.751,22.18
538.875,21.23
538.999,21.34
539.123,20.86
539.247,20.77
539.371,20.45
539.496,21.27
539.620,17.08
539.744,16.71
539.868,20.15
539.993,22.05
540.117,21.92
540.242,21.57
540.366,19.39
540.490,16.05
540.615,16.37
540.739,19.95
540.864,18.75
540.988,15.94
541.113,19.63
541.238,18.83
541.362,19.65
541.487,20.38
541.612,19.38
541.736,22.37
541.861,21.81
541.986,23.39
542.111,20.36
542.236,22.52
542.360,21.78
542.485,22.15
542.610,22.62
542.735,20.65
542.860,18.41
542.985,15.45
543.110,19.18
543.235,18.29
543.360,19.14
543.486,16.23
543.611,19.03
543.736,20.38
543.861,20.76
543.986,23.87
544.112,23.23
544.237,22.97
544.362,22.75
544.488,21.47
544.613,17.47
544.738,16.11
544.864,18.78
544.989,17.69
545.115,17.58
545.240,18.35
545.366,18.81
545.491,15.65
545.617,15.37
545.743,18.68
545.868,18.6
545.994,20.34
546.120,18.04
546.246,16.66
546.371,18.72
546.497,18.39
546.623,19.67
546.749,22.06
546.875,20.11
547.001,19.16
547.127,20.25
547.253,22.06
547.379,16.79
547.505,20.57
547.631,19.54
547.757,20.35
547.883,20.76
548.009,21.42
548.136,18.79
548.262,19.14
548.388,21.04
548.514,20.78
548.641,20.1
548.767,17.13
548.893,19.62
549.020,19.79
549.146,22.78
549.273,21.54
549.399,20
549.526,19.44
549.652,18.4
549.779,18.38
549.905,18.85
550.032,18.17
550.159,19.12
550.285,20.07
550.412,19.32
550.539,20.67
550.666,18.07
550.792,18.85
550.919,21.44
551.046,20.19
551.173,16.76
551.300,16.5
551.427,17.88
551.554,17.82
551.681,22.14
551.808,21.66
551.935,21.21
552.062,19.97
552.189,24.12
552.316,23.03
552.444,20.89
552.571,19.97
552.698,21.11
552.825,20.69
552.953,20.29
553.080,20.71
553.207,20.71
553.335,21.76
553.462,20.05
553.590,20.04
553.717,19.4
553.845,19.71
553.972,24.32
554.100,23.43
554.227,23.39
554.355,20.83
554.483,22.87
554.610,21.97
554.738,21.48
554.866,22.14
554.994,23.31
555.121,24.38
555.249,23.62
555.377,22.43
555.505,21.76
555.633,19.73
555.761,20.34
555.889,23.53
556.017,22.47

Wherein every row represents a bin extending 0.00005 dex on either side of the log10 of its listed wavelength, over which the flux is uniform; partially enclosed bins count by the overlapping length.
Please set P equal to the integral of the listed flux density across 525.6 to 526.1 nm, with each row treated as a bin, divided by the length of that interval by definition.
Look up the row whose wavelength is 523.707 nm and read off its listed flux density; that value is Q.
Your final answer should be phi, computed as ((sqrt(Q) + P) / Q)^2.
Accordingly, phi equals 1.8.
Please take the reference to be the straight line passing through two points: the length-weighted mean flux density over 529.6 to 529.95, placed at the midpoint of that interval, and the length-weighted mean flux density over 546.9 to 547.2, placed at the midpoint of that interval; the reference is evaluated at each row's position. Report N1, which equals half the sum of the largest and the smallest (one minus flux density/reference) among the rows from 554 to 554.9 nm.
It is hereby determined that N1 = 0.00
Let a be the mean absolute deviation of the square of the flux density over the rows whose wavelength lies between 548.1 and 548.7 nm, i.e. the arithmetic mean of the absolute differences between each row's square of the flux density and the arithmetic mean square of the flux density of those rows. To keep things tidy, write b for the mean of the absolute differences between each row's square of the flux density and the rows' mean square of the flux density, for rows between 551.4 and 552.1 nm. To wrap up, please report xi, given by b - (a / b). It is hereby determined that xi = 62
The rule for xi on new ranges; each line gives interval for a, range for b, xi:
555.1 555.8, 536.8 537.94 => 68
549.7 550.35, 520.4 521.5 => 76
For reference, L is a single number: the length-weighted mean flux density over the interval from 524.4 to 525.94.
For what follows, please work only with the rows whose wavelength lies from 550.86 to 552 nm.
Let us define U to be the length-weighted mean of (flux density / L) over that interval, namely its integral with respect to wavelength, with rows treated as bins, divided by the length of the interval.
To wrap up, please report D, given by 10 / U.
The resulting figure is 8.9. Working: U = 1.12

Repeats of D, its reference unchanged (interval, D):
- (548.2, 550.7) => 8.8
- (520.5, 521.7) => 13.4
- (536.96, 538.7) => 8.7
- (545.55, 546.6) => 9.6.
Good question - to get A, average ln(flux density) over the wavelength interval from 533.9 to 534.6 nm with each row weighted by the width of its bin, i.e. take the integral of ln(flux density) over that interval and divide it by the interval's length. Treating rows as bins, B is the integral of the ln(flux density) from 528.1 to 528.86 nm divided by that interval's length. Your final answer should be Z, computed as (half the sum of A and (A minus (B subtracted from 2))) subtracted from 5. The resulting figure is 1.68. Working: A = 2.89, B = 2.85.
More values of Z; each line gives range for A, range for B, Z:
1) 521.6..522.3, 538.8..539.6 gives 1.66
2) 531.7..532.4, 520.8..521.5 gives 1.82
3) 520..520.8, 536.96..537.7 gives 2.18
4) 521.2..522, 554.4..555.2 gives 1.65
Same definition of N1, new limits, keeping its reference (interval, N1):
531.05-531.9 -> -0.29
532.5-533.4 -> 0.04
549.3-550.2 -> 0.08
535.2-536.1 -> -0.22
